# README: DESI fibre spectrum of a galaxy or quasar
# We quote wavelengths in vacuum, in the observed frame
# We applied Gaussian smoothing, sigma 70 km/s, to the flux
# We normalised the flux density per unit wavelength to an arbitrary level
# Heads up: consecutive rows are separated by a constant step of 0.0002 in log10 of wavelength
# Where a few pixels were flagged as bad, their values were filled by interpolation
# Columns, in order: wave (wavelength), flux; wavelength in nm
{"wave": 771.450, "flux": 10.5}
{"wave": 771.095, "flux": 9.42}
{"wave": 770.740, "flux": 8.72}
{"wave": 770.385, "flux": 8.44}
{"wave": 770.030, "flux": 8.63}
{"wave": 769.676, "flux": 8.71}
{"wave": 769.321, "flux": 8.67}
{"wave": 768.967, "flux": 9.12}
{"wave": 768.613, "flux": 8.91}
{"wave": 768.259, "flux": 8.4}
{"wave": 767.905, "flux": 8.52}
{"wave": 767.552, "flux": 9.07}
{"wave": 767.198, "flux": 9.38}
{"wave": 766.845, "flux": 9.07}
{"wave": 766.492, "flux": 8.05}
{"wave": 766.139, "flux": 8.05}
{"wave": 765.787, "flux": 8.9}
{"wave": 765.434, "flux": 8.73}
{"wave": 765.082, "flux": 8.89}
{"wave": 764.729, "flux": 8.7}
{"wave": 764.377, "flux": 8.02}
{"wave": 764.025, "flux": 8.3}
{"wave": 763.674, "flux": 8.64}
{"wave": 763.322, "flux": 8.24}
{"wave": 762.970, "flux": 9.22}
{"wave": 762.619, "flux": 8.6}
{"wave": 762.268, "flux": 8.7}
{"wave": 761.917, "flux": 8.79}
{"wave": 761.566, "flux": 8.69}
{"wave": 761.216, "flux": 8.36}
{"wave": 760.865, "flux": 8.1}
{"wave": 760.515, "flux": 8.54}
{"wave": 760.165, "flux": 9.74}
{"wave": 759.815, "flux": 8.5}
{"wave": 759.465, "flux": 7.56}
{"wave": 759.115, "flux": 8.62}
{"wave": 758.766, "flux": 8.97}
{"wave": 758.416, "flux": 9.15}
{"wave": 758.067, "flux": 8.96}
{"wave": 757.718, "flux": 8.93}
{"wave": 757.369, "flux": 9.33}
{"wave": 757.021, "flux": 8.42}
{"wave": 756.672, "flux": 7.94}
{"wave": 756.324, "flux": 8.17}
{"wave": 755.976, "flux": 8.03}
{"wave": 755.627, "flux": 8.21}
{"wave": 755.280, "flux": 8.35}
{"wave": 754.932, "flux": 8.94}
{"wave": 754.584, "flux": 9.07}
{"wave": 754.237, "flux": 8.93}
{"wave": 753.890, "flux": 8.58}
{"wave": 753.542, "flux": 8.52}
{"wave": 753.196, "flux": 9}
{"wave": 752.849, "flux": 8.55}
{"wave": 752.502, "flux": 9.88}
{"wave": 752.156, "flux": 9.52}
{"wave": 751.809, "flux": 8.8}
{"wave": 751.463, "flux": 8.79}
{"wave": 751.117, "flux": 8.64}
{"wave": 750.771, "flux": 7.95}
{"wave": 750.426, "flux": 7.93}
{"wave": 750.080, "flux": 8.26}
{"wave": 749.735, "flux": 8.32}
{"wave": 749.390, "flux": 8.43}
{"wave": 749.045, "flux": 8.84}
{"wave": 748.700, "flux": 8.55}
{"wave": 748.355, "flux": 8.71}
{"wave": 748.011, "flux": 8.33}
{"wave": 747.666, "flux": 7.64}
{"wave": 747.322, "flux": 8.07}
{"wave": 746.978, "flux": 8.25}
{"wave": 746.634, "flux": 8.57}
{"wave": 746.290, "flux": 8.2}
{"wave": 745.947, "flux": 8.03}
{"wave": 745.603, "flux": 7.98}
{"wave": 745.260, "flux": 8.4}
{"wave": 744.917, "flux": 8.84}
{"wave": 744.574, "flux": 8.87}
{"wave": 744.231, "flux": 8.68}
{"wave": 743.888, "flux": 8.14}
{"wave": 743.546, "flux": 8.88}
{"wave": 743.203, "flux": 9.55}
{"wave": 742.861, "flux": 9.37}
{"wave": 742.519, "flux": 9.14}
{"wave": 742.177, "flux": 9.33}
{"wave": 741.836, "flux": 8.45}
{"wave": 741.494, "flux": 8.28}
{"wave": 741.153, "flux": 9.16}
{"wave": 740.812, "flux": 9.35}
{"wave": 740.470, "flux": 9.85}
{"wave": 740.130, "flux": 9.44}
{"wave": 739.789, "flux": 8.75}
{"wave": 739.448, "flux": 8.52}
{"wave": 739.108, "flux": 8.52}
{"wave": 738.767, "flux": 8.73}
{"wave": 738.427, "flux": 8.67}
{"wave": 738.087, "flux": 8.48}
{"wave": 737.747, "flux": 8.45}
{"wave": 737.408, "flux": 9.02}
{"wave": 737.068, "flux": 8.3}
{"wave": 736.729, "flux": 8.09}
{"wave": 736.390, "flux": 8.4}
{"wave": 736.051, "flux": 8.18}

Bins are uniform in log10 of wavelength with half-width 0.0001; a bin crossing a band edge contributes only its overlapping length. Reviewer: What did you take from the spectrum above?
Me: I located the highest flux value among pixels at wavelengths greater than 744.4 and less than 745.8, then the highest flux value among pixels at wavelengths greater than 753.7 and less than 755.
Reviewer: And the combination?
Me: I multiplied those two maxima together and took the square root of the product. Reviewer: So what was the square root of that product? 9.0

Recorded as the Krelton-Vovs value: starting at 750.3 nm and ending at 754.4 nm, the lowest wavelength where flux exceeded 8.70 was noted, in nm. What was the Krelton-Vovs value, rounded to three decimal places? 751.463 nm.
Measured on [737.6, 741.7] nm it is 738.767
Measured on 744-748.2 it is 744.574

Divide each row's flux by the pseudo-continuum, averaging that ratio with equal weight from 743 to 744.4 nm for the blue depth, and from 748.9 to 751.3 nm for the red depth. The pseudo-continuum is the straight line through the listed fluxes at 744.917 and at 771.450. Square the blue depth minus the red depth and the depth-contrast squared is 0.009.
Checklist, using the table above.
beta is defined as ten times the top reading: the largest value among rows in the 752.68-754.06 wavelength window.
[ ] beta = 90.0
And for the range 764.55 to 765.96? 89.0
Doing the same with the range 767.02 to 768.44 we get 93.8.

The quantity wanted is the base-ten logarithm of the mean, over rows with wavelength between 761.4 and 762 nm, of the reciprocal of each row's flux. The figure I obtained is -0.941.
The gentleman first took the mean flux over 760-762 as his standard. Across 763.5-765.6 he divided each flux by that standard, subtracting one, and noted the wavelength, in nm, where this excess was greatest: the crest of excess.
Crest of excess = 765.082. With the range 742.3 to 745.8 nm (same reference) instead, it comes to 743.203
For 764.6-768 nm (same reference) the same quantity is 767.198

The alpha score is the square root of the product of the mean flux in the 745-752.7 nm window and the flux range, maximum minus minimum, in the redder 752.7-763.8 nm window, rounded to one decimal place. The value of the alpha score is 4.3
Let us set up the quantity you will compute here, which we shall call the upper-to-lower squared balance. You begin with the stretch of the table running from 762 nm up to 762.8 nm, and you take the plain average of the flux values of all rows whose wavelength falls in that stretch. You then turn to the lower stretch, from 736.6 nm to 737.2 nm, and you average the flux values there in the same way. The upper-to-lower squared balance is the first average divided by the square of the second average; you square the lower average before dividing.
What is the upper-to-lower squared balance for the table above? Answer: 0.129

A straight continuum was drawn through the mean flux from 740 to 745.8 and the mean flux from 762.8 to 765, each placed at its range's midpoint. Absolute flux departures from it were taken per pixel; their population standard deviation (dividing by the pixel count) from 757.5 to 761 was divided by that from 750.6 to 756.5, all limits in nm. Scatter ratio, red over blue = 1.2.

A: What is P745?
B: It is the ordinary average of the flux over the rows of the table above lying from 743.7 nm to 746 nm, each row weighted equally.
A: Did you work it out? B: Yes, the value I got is 8.4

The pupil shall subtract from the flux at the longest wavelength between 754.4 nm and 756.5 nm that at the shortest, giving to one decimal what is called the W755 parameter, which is -0.9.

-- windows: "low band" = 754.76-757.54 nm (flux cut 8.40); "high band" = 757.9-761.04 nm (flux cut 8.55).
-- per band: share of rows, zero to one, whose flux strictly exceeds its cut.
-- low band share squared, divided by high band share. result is 0.25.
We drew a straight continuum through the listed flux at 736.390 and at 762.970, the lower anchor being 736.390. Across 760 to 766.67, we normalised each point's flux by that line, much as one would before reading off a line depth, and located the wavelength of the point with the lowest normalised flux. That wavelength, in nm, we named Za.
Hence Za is 766.492 nm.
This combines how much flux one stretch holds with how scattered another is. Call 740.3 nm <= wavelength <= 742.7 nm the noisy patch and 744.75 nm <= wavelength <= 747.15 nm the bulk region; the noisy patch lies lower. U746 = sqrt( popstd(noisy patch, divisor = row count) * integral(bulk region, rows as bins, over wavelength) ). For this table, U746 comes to 3.2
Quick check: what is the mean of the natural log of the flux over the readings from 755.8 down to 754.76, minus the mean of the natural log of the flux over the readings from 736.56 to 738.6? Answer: 0.000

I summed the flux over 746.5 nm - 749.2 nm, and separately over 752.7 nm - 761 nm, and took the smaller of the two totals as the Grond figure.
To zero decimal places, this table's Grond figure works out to 67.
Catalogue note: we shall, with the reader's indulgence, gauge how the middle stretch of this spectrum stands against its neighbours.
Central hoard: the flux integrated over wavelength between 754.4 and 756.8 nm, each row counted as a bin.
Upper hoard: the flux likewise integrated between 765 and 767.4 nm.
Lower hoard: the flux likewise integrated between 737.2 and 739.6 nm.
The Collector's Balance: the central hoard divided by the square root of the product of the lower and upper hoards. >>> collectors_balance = 0.97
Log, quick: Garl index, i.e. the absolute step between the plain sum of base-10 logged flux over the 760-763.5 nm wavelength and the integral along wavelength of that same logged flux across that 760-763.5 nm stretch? 6.1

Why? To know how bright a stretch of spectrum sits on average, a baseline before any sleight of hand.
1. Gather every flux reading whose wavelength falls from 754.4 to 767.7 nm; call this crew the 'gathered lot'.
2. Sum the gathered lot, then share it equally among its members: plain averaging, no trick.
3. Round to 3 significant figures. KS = 8.63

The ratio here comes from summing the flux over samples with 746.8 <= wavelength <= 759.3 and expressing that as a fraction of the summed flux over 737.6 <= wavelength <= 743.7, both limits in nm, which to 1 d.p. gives 1.9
